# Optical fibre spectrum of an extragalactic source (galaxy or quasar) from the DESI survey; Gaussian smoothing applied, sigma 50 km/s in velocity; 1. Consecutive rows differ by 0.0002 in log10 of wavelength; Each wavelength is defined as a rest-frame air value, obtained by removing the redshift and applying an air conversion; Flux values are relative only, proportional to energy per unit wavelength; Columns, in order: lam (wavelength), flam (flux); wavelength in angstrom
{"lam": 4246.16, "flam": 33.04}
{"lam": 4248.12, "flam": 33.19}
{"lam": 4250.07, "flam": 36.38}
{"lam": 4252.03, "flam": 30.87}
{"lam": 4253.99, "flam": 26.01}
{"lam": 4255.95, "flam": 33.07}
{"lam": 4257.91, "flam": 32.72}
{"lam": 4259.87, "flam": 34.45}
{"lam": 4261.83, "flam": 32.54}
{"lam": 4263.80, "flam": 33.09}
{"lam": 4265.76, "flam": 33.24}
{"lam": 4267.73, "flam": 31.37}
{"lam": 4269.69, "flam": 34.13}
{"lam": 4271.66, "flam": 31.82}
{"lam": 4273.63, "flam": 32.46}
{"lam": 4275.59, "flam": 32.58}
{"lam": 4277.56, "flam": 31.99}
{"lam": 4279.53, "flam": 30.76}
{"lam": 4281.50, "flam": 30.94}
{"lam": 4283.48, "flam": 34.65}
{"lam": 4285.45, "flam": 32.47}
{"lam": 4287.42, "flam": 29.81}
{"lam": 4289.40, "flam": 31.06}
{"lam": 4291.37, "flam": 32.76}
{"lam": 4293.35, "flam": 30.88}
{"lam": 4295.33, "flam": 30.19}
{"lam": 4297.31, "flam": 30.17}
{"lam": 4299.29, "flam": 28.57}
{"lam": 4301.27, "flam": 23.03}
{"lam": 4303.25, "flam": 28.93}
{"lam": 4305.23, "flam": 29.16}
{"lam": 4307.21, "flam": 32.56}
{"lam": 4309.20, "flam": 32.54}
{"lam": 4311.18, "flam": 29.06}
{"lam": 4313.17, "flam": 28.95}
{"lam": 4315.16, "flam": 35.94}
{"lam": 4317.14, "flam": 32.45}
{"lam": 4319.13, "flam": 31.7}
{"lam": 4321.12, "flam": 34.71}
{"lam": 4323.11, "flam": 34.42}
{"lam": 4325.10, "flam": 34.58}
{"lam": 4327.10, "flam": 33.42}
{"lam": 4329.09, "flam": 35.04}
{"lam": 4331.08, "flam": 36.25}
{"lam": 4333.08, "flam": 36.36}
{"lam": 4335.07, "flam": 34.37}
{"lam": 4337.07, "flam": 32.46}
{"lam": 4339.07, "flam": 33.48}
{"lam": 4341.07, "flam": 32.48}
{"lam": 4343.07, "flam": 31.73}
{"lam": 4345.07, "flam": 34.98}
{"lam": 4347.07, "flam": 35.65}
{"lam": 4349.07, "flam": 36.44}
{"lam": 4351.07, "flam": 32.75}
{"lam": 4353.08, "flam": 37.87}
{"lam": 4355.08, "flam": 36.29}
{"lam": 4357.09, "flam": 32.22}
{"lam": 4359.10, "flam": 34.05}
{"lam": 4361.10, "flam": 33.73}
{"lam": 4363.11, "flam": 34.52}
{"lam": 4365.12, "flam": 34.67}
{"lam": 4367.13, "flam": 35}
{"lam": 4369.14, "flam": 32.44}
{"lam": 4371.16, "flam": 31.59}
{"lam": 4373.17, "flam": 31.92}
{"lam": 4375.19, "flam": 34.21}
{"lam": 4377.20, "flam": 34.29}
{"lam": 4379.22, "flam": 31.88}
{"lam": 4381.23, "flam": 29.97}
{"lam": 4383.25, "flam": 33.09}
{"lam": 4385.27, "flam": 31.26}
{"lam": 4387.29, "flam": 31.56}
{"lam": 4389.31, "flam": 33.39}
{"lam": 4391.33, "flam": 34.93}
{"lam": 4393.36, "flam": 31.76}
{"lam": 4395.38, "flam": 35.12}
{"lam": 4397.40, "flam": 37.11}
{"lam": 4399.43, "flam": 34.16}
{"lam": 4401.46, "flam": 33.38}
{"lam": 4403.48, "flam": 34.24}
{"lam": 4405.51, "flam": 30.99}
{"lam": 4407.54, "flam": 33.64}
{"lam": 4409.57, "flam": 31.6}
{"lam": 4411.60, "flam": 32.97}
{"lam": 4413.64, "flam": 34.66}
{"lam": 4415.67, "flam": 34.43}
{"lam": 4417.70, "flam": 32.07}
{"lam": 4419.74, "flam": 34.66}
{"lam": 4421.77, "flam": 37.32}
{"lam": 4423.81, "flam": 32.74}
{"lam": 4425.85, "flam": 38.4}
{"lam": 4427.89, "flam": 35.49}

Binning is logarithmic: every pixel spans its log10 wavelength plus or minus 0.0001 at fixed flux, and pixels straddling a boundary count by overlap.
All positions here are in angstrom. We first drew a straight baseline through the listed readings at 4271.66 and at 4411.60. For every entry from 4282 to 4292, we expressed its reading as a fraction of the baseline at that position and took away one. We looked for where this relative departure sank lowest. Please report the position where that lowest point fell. 4287.42 angstrom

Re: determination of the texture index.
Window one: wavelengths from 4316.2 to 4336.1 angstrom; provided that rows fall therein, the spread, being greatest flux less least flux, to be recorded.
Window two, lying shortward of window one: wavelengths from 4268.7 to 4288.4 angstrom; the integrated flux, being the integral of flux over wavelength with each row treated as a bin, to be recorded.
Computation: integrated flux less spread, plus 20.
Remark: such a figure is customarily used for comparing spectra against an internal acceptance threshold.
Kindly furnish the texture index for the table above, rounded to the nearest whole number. 649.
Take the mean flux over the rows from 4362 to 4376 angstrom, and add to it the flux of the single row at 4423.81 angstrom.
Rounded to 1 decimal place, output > 66.2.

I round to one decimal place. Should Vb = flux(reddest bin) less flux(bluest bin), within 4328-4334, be 1.3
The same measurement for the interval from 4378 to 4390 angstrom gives 1.5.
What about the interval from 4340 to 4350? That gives 4.0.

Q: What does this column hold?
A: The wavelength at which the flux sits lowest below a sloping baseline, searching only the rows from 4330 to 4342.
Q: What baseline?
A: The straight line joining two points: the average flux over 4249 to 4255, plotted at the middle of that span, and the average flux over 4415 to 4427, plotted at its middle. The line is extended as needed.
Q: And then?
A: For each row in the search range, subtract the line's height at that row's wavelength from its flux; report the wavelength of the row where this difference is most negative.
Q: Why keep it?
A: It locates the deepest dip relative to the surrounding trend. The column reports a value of 4341.07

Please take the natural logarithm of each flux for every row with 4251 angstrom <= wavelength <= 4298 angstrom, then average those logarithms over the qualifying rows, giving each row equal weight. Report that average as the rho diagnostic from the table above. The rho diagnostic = 3.46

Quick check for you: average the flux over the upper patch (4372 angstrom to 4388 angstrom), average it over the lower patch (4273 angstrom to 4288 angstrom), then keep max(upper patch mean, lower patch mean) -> 32.3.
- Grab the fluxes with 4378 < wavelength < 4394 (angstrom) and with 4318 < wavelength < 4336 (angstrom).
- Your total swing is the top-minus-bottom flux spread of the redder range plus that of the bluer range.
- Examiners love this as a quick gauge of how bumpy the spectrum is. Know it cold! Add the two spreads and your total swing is 9.6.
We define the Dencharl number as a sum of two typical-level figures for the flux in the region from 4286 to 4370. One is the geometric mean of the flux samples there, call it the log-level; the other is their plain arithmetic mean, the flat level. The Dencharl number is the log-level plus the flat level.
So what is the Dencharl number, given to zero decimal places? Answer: 65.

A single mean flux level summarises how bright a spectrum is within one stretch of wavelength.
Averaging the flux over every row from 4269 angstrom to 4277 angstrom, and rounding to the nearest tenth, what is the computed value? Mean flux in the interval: 32.7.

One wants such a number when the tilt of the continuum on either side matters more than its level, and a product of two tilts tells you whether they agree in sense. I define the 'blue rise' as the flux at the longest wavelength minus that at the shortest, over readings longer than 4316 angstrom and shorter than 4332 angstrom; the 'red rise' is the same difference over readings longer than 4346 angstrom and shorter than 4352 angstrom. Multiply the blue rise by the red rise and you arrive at -11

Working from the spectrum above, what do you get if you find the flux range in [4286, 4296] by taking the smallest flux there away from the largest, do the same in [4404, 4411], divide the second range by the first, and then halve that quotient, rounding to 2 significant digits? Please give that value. 0.45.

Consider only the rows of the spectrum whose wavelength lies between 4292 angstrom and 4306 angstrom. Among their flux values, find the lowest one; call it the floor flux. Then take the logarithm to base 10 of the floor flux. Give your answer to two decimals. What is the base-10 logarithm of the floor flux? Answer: 1.36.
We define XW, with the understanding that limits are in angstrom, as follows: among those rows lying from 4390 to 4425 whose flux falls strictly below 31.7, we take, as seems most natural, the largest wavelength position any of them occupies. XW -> 4409.57 angstrom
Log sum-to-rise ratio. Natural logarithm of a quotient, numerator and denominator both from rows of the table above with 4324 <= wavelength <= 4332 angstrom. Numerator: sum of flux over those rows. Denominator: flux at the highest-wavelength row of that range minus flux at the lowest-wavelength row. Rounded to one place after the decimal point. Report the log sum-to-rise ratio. 4.4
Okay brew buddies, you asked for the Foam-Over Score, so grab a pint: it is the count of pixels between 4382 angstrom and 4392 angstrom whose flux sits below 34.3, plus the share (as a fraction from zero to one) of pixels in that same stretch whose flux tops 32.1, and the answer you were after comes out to 4.6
